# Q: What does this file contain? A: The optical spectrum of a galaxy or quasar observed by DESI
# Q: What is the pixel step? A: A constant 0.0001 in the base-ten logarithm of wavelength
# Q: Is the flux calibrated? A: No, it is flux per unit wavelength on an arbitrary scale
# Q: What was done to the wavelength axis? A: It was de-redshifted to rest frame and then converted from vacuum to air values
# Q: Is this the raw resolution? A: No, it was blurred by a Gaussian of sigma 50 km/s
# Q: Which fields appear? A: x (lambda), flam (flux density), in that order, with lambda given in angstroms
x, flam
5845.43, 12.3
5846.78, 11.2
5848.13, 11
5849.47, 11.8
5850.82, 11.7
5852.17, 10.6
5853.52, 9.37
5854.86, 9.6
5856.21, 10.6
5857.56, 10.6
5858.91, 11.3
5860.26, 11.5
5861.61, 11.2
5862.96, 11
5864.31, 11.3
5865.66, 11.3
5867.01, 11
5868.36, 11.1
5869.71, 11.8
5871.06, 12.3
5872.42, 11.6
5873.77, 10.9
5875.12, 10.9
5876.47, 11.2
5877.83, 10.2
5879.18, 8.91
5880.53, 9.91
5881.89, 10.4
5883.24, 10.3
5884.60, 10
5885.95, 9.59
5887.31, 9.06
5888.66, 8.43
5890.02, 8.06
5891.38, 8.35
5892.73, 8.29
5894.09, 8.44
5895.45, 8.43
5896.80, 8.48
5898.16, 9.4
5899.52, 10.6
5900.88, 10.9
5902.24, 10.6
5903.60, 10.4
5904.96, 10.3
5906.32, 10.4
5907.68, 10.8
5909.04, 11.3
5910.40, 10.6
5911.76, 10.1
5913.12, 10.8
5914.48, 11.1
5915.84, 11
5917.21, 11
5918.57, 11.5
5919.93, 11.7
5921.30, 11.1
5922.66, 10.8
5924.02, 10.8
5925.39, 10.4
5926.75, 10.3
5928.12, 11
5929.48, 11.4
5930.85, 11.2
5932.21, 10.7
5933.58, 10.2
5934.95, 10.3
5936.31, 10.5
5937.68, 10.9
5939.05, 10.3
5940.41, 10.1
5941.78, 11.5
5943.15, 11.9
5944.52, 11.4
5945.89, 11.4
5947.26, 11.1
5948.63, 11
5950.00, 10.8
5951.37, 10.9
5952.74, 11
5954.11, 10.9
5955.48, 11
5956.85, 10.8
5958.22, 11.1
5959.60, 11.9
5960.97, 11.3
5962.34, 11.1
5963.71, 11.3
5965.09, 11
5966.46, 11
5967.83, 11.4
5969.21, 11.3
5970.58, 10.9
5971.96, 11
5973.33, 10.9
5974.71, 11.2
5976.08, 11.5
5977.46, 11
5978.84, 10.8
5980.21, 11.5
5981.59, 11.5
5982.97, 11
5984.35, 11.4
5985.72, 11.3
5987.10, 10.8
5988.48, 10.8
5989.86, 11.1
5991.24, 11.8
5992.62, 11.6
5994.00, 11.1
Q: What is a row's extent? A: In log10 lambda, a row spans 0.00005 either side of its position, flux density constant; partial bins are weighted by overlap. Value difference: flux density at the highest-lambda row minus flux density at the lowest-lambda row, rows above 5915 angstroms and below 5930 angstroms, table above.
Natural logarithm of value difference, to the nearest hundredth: -0.92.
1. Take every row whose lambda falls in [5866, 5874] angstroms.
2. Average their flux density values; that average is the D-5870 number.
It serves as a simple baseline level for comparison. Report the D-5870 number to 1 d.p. 11.5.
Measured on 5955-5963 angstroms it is 11.2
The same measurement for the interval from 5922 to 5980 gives 11.0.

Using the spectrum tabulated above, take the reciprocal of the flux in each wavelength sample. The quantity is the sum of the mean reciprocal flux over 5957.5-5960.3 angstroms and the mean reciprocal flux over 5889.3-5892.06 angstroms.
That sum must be 0.209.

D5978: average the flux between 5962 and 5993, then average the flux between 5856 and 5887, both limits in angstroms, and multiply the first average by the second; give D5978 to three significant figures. 121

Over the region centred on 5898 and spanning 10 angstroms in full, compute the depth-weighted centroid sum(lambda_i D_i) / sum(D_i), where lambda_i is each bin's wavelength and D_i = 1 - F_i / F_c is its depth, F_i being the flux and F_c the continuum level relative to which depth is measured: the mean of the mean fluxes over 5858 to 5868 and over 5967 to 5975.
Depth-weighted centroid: 5896.5 angstroms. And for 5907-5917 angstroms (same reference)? 5911.5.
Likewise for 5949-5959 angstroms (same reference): 5953.5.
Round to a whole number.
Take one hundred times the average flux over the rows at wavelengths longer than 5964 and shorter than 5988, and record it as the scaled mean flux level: 1115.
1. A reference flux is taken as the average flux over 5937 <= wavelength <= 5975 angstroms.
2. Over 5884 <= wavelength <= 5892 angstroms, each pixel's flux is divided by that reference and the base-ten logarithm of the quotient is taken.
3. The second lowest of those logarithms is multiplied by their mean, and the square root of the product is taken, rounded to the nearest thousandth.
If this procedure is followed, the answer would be 0.109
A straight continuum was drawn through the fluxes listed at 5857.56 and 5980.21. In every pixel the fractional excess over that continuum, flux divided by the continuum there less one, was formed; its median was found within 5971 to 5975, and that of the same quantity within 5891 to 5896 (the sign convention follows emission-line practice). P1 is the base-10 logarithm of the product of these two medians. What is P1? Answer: -2.1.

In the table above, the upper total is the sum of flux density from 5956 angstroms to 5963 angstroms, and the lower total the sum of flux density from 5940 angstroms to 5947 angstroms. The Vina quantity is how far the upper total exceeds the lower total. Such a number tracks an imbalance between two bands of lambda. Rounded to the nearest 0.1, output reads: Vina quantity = -0.1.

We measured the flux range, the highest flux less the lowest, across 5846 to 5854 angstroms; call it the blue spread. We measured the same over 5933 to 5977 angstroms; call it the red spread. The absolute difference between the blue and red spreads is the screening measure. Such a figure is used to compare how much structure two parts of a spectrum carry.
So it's 0.63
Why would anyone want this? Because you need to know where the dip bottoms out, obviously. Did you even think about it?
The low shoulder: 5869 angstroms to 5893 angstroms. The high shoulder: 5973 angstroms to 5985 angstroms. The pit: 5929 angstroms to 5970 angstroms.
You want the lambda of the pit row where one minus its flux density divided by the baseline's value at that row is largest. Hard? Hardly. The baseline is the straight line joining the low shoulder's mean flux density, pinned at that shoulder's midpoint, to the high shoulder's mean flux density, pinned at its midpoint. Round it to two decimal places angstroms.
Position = 5940.41 angstroms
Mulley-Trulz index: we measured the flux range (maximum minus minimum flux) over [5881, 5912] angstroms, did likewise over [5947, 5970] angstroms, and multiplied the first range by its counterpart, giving 3.6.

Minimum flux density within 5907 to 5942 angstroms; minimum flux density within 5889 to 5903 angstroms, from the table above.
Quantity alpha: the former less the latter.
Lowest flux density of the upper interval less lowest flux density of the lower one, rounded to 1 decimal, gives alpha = 2.0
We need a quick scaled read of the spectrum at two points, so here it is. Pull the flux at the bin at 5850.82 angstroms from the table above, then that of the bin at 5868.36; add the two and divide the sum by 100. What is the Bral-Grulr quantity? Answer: 0.228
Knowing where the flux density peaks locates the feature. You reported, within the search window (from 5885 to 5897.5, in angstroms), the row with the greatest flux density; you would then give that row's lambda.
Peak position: 5885.95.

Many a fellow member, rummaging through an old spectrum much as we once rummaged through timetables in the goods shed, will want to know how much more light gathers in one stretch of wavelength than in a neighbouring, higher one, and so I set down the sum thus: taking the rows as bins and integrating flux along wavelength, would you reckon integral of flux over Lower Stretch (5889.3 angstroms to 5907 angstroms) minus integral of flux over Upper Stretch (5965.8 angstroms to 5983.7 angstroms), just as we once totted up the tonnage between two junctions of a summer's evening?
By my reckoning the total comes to -33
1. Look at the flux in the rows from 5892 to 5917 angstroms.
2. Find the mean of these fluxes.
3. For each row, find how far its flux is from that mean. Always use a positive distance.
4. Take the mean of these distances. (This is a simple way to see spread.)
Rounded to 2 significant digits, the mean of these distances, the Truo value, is 0.83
